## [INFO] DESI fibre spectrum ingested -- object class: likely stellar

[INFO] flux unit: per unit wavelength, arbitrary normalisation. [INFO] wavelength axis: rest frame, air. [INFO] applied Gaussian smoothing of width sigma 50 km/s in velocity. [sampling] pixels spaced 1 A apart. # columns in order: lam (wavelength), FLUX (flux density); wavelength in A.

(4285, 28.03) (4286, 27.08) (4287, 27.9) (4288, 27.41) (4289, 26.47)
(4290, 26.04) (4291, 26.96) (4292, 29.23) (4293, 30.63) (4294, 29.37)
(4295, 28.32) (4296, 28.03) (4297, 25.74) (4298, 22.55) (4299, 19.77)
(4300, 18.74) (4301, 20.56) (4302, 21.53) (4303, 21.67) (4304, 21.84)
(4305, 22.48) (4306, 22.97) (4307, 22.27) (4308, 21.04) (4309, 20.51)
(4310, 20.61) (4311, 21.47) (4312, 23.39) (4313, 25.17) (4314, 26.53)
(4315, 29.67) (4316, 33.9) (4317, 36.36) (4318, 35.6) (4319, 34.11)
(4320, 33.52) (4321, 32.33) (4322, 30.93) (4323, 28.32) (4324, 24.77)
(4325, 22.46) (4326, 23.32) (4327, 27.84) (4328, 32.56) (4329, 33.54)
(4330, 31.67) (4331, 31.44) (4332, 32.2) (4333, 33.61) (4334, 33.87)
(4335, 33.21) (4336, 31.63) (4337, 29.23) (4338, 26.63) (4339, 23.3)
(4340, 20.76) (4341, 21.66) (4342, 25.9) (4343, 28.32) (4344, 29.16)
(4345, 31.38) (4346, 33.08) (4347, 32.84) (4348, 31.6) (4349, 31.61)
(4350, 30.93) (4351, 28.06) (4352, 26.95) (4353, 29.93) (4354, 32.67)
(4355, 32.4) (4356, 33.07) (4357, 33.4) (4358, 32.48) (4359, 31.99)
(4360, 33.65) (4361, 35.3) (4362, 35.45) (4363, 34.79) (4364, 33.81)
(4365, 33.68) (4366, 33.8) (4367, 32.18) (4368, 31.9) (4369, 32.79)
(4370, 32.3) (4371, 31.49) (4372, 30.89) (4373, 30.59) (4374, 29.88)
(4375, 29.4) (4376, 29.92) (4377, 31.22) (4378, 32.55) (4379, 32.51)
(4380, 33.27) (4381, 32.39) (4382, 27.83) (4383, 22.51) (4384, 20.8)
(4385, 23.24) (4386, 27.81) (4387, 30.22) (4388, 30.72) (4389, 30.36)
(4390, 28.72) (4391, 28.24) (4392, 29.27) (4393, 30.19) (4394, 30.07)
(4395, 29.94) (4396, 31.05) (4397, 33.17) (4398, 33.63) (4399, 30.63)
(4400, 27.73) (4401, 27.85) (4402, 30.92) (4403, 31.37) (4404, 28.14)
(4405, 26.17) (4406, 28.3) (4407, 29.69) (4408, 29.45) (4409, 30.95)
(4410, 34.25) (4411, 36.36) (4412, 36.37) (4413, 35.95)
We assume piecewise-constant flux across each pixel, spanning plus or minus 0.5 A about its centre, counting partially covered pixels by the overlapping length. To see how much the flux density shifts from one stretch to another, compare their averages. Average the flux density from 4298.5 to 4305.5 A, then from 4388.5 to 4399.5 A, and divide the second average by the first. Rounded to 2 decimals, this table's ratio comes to 1.46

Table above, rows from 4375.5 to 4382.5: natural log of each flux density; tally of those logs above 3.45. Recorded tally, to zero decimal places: 4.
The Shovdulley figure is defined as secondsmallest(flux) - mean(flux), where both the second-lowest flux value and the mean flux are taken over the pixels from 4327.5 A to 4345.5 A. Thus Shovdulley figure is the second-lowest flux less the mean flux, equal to -8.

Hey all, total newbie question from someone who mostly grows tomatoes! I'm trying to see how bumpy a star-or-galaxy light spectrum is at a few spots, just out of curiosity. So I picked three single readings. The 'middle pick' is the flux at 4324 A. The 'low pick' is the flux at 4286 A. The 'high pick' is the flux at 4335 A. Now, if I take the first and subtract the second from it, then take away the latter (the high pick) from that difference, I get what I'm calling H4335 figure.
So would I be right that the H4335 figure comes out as -36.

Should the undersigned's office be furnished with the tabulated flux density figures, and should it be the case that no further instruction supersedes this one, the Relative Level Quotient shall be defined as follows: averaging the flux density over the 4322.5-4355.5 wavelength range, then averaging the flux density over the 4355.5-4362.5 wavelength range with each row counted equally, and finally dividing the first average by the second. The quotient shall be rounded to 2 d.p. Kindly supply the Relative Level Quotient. 0.87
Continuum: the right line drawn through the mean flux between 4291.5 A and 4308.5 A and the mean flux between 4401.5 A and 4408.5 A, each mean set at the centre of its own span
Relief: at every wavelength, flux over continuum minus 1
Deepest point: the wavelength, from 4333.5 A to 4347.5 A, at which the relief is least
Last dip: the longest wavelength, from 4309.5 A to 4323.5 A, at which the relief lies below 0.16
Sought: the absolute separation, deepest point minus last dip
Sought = 17 A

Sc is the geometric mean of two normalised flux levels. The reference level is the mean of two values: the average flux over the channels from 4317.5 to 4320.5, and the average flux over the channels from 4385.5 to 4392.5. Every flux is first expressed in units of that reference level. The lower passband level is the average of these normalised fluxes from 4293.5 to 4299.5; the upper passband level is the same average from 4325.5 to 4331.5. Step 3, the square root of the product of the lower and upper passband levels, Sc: 0.87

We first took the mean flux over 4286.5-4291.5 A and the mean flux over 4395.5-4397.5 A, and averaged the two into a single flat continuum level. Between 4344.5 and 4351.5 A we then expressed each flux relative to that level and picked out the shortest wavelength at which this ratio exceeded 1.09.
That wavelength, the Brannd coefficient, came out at 4346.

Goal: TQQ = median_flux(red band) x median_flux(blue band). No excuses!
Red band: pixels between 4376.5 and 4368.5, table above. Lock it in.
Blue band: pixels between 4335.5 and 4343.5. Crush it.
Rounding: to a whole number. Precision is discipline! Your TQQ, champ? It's 807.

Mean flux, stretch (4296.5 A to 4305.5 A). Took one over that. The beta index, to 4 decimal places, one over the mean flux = 0.0462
